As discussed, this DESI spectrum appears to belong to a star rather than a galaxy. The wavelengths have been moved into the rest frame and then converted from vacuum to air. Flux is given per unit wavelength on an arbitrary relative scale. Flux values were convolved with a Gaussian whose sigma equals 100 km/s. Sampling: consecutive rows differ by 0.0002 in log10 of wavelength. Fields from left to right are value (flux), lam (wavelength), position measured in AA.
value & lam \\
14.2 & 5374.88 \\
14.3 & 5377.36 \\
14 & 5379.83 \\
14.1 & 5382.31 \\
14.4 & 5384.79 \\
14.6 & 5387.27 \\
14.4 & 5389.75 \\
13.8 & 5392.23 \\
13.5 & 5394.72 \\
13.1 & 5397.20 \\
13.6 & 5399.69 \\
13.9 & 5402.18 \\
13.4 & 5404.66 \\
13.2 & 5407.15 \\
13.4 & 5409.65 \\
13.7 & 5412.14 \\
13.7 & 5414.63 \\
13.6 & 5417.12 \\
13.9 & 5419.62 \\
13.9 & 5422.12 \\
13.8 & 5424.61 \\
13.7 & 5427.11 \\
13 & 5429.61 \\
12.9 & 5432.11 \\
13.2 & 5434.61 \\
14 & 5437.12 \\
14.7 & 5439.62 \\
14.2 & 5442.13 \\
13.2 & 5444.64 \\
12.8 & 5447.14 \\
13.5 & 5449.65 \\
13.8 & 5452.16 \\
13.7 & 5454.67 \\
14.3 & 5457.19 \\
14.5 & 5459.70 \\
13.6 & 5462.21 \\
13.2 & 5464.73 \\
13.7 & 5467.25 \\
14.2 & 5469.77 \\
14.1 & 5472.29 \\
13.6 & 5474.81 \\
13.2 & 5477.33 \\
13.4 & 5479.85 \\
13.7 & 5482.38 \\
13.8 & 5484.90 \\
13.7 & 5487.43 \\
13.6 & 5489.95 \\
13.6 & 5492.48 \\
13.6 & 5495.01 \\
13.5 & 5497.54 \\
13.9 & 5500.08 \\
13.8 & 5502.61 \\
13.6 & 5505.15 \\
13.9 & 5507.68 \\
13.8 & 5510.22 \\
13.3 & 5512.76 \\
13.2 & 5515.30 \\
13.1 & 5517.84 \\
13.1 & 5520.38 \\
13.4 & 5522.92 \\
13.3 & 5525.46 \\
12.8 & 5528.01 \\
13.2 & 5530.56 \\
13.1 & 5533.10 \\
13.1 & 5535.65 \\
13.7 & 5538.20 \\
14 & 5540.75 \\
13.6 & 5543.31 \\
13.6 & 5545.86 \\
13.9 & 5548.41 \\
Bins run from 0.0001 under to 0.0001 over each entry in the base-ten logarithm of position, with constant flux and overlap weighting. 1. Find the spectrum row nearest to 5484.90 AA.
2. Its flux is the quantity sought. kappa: 13.8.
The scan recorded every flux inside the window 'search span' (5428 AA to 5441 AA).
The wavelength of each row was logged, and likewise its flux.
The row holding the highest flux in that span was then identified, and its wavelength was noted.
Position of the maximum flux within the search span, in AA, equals 5439.62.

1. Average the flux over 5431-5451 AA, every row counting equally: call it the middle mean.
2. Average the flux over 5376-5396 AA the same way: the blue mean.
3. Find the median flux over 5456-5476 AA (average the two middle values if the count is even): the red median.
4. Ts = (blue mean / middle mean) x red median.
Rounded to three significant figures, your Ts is 14.5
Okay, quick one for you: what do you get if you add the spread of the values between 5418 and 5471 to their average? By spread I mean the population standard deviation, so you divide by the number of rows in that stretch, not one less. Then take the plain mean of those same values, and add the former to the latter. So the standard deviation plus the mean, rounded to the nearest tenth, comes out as 14.2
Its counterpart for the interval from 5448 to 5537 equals 13.9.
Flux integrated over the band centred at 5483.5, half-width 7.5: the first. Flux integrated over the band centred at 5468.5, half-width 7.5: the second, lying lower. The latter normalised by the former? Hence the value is 1.01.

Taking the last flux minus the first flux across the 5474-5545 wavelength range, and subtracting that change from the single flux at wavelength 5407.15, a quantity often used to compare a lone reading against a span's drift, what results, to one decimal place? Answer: 13.2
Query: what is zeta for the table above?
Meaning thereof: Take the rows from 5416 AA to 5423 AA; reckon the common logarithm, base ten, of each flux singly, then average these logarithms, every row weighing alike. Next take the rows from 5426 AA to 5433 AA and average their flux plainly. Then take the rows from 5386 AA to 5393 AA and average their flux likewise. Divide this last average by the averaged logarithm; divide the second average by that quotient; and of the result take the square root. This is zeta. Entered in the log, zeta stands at 1.03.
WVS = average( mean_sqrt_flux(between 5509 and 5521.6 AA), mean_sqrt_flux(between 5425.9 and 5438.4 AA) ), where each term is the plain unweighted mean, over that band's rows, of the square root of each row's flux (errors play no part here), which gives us 3.651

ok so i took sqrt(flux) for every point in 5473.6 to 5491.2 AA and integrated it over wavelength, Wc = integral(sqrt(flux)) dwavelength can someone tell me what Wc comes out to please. 65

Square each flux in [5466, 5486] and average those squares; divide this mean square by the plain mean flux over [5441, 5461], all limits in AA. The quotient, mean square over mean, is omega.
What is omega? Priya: 13.7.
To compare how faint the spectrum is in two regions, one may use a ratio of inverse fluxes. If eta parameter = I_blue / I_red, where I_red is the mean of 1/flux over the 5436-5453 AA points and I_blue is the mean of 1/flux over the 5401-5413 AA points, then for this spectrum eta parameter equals 1.01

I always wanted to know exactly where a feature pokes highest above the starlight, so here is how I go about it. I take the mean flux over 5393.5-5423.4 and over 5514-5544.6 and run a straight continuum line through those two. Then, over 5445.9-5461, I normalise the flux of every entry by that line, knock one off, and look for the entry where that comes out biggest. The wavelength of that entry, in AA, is 5459.70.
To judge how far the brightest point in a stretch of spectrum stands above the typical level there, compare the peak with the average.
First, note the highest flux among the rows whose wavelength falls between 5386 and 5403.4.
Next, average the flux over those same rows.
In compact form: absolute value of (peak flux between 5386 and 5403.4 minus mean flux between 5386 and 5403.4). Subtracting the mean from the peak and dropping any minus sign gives 0.76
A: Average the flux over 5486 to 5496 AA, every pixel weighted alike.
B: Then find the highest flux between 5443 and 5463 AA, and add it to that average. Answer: 28.1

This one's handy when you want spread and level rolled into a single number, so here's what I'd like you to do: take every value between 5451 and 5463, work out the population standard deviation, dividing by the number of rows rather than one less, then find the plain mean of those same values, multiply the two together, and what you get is 5.0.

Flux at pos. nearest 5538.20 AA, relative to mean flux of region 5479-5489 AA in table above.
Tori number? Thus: 1.00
